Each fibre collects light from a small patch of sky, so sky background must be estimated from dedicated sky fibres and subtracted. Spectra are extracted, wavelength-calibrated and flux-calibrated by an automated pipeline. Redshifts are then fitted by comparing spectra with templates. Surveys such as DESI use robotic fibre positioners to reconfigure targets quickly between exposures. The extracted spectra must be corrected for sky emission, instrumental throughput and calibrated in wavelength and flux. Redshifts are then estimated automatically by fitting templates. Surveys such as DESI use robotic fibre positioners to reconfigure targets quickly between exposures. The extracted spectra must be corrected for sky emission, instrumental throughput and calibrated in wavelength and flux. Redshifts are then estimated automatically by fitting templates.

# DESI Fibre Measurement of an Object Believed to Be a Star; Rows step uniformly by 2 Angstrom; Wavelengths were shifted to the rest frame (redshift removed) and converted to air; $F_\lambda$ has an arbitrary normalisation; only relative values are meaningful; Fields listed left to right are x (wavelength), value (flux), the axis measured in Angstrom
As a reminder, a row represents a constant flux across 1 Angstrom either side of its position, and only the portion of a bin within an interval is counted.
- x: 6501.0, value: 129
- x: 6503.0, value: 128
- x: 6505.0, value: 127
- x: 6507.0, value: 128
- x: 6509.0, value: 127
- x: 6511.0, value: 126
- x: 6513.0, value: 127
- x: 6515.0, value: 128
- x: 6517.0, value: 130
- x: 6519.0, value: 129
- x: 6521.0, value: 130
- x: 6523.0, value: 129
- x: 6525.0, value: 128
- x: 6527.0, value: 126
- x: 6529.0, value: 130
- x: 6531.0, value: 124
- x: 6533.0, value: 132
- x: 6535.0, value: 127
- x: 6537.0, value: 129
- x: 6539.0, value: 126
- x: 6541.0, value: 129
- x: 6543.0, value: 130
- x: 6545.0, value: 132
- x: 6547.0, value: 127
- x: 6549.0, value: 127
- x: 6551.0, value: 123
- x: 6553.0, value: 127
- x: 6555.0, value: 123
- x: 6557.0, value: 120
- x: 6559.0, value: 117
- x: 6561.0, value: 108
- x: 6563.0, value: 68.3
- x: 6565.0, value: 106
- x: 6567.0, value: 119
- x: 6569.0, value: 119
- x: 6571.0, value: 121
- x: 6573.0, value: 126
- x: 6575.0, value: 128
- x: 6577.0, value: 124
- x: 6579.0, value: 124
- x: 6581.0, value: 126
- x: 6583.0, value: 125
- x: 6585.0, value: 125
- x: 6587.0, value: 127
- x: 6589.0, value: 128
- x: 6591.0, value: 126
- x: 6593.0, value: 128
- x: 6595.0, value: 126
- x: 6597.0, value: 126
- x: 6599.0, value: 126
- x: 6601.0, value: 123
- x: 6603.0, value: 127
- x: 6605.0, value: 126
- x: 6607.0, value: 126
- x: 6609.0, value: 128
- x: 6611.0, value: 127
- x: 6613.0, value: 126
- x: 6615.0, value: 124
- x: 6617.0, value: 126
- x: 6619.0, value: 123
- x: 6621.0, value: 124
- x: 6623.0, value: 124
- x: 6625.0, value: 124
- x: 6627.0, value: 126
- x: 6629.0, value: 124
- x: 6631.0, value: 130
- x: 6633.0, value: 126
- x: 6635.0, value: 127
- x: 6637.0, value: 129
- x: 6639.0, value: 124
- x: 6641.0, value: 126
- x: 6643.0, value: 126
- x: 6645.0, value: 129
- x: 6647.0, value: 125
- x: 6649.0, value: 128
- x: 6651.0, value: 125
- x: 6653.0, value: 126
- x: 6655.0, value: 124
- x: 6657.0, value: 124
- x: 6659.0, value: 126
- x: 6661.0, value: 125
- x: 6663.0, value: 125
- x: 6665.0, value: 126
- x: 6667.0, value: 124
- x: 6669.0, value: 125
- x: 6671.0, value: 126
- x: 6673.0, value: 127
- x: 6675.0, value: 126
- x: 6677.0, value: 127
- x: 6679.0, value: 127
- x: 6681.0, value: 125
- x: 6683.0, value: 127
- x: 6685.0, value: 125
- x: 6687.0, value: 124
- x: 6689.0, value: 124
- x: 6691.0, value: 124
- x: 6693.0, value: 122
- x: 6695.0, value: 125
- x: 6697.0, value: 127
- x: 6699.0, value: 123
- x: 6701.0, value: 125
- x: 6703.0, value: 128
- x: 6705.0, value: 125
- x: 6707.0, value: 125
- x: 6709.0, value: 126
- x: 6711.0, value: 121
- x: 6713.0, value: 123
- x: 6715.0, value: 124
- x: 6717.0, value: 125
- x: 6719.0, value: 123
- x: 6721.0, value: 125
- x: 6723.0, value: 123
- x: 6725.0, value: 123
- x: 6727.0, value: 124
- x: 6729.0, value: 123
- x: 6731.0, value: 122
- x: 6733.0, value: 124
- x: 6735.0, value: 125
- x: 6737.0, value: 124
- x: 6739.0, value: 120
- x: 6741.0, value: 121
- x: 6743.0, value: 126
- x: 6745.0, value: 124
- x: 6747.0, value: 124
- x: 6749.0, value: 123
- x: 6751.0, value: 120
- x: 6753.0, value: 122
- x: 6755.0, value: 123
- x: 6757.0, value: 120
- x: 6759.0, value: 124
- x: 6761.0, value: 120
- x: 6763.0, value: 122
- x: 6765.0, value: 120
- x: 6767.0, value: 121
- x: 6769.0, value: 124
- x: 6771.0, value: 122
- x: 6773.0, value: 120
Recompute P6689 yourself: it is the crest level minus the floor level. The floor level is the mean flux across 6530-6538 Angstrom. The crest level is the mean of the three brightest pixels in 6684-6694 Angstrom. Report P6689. -4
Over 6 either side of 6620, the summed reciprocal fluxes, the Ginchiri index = 0.048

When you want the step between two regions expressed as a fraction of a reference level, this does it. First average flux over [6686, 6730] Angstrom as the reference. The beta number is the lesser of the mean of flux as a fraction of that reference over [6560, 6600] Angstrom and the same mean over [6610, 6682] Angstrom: 0.969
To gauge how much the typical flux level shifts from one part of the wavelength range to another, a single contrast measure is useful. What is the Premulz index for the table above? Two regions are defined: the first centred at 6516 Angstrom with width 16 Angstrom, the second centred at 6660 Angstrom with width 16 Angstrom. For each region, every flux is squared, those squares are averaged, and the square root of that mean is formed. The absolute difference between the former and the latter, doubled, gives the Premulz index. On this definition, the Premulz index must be 6.5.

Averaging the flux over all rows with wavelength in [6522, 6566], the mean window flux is 122.2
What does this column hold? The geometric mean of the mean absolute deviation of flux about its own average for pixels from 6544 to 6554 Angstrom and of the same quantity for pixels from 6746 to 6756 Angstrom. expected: 1.47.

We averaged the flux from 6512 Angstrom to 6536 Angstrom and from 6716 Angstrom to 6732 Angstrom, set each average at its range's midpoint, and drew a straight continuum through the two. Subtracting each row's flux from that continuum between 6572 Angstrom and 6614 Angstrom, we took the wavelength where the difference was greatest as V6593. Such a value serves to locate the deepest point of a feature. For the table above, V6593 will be 6601.0 Angstrom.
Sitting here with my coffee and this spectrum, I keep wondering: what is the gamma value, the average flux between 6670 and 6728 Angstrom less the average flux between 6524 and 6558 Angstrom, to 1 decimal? -2.3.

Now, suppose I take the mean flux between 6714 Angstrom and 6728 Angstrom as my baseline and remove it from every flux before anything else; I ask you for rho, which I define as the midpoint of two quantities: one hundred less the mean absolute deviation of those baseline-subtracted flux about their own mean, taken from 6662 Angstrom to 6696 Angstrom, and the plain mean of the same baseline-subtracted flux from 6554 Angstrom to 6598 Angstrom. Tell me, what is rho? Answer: 47.5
